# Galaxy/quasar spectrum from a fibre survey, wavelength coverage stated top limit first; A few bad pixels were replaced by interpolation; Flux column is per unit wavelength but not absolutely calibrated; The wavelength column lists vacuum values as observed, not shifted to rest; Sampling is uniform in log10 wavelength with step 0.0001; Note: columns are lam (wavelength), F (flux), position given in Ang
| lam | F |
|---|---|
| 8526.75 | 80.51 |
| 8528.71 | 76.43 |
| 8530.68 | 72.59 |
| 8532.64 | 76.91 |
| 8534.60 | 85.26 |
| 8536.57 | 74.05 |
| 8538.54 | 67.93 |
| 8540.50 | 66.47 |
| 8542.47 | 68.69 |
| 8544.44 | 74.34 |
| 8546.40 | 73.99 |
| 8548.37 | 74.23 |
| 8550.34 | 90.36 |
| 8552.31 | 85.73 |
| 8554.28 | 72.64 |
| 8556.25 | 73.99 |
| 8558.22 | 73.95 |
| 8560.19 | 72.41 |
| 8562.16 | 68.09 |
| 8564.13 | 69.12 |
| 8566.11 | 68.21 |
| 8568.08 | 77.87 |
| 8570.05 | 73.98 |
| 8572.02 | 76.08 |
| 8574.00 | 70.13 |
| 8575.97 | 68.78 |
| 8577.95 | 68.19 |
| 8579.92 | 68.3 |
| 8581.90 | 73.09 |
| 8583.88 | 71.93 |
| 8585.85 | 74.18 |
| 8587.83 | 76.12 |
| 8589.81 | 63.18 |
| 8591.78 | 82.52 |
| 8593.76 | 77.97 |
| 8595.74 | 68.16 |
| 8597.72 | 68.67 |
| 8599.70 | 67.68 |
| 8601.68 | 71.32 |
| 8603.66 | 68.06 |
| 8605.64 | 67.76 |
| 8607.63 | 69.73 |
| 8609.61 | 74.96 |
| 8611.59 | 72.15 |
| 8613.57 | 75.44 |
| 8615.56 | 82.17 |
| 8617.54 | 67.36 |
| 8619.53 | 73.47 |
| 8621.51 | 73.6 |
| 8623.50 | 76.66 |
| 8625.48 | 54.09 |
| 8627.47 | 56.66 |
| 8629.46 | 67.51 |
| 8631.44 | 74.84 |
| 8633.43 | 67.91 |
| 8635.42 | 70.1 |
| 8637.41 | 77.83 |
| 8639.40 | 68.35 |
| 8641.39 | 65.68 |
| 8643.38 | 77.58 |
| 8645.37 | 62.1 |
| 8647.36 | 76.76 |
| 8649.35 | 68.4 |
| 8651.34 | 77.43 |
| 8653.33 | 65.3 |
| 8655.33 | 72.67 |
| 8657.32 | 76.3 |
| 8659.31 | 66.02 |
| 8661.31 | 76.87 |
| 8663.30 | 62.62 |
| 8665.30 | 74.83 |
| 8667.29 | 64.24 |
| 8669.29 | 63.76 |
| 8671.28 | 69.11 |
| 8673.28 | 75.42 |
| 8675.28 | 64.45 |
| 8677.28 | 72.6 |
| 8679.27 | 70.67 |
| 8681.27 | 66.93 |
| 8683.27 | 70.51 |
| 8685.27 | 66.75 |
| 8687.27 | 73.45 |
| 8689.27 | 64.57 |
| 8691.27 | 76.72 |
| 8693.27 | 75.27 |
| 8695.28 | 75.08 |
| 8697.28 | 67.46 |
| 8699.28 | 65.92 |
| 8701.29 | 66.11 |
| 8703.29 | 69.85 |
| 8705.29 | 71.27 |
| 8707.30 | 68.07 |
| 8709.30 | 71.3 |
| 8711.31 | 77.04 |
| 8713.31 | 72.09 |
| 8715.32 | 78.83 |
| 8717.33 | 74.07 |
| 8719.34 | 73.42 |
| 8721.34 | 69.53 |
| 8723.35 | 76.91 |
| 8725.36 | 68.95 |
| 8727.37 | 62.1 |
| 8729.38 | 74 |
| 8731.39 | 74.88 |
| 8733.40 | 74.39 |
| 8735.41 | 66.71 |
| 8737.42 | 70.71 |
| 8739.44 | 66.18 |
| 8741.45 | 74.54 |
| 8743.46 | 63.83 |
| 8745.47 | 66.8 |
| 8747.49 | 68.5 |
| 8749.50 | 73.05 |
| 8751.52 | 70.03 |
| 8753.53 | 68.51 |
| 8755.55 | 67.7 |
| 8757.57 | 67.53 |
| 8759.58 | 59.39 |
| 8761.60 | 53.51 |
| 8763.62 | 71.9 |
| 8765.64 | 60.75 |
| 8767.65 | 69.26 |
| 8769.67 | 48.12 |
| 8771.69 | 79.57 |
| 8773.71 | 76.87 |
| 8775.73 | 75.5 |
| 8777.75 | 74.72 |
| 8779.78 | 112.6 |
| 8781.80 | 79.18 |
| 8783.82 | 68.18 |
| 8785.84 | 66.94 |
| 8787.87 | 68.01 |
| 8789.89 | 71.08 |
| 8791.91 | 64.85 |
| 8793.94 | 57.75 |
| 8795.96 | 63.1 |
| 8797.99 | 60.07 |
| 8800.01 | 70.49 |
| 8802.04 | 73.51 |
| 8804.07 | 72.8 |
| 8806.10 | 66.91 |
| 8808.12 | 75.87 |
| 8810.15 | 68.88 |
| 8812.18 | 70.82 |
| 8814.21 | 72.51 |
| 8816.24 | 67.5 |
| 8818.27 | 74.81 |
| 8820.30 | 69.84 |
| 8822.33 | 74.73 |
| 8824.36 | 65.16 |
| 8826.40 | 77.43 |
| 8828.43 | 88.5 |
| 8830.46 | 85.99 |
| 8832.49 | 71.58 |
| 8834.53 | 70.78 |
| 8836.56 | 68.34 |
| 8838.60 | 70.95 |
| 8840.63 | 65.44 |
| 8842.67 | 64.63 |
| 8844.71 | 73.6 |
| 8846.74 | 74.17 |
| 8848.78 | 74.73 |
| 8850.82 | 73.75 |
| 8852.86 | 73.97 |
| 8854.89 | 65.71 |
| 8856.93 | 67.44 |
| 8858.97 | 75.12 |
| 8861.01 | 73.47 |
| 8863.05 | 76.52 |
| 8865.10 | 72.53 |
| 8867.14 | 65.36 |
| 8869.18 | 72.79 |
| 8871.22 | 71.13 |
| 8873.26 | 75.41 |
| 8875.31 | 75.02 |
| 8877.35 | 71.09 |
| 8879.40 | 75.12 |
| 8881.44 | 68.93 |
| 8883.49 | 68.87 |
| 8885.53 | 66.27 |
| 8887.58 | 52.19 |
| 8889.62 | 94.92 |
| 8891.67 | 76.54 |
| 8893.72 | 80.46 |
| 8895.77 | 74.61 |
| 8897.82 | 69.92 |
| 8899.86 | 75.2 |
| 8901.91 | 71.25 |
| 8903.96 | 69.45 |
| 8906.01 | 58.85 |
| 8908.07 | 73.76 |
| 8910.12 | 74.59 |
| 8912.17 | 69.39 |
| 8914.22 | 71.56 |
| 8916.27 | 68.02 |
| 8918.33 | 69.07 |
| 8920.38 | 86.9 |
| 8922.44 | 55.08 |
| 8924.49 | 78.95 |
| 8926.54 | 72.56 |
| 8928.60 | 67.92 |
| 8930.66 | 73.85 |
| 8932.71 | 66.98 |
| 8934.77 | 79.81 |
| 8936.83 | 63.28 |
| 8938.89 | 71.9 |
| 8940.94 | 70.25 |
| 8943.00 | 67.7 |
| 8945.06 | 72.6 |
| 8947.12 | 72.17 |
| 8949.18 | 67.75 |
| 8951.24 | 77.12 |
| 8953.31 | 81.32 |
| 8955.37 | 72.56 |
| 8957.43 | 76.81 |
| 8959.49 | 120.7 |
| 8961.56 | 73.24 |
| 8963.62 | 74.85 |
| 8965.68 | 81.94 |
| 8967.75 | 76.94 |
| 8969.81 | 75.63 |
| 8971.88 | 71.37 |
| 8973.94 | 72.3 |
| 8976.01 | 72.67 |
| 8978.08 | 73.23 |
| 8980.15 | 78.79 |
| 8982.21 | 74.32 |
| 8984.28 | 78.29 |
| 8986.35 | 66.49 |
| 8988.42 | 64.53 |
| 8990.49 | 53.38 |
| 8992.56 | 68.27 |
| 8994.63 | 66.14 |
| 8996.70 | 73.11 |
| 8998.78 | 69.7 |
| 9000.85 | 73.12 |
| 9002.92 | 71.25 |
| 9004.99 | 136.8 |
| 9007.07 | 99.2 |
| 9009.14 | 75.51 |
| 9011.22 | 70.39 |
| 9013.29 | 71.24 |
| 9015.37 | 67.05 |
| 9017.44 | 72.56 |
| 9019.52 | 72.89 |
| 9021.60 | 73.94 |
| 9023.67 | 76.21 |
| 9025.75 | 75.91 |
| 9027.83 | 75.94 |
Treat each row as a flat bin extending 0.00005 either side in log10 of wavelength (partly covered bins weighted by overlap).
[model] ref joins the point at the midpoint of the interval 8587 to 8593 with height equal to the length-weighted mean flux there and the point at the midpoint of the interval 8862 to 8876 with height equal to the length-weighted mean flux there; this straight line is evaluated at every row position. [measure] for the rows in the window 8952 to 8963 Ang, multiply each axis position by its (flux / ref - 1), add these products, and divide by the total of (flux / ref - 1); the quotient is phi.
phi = 8958.5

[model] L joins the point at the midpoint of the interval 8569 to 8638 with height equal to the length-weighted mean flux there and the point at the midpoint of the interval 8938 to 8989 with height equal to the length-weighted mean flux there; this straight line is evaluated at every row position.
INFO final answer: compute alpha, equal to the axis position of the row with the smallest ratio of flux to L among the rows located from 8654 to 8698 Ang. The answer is 8663.30 Ang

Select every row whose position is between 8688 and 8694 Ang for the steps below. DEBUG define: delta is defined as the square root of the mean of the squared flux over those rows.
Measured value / 72.4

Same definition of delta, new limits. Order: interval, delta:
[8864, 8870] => 70.3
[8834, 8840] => 70.0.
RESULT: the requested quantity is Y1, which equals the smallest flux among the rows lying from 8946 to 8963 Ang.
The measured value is 67.75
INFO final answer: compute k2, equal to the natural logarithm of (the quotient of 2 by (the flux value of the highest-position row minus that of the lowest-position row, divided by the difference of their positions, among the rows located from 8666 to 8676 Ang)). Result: 4.3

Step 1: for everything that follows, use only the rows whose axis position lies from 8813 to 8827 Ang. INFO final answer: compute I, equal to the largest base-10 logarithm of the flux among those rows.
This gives 1.89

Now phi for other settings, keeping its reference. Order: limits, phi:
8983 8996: 8991.4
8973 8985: 8981.5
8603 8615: 8605.1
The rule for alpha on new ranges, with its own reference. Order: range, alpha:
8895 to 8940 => 8922.44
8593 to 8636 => 8625.48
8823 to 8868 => 8842.67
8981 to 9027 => 8990.49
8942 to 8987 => 8986.35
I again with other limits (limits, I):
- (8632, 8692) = 1.89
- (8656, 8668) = 1.89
